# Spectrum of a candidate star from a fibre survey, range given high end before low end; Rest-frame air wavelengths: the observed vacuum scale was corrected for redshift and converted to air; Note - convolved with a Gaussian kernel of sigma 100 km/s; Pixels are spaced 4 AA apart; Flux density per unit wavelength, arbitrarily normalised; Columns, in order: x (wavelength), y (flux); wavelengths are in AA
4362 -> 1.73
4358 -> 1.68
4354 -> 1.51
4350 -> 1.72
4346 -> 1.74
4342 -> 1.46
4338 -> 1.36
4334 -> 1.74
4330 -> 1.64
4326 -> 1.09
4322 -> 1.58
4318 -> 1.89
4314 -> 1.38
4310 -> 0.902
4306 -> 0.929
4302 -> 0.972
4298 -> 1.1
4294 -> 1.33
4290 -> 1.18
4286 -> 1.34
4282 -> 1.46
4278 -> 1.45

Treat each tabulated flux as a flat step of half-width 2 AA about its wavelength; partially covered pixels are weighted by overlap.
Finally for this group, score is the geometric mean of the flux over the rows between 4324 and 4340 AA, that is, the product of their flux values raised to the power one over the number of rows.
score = 1.43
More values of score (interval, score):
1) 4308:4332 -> 1.37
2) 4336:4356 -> 1.55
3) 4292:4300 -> 1.21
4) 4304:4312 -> 0.92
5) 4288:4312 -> 1.06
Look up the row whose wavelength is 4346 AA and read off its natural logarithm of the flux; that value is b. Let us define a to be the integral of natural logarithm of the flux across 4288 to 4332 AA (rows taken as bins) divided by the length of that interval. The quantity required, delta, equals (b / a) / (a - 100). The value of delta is -0.026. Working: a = 0.21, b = 0.6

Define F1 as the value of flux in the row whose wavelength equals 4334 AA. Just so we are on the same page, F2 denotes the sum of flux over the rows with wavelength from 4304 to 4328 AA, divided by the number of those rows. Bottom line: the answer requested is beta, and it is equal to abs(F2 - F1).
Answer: 0.44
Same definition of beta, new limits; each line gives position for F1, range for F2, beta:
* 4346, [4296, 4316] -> 0.68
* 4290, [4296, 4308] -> 0.18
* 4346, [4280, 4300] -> 0.46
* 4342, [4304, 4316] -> 0.39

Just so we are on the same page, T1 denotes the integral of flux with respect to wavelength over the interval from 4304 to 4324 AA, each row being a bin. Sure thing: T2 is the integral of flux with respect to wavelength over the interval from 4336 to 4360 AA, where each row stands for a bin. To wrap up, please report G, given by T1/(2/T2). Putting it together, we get 506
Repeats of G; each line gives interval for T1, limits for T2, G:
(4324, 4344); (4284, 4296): 225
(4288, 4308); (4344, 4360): 293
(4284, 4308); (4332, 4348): 345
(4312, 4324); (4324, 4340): 226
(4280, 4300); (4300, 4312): 144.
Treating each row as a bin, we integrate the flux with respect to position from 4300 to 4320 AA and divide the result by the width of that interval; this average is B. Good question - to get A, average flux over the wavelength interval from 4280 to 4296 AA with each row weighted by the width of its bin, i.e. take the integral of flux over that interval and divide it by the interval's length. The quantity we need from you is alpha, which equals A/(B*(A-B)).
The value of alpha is 9.7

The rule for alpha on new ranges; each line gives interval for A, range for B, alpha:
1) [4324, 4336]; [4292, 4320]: 4.5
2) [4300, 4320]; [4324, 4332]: -5.9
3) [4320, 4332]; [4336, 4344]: 38.2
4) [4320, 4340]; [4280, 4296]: 7.2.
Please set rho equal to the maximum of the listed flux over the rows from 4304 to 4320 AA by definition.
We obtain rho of 1.89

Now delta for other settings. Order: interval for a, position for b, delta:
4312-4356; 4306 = 0.002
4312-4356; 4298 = -0.002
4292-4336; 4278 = -0.015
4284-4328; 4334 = -0.029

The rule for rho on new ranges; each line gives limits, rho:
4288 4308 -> 1.33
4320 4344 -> 1.74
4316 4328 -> 1.89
